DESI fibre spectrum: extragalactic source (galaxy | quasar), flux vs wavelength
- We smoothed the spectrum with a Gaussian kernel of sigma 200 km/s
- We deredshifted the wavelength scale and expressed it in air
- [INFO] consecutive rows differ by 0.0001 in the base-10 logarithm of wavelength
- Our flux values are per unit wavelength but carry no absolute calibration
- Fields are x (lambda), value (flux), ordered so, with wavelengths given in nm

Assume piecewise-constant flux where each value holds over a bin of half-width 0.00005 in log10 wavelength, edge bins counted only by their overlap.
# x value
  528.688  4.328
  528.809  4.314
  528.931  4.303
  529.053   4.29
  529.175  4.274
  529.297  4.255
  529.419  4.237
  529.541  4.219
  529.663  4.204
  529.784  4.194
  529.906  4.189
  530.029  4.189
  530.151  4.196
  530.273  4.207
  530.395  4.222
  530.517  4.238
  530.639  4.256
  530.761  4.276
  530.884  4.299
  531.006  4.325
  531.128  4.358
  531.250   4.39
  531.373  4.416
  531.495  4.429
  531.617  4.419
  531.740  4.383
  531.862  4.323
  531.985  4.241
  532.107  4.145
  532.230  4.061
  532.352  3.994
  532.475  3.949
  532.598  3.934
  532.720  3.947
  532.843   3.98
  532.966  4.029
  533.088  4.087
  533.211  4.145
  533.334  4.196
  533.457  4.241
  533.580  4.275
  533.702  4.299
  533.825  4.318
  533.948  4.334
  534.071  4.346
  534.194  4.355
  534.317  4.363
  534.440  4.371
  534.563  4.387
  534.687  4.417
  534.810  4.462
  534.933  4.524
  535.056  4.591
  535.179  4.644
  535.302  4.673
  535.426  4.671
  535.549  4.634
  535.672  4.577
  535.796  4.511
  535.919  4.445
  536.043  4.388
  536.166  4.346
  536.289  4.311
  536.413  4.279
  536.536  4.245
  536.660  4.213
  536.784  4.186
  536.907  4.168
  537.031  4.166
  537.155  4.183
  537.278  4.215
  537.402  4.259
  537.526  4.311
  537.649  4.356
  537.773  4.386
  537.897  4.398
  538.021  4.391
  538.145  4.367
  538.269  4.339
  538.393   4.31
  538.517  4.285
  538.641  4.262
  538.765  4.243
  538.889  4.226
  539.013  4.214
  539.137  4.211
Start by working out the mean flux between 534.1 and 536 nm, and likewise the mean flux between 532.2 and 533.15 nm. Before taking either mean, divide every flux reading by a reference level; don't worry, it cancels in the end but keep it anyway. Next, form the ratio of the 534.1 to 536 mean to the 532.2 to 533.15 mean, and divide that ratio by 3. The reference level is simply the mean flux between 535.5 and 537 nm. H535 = 0.376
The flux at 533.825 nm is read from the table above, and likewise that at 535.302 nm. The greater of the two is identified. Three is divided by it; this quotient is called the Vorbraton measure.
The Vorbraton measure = 0.642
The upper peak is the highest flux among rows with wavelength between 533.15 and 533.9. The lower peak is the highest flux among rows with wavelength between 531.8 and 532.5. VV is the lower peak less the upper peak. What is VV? 0.0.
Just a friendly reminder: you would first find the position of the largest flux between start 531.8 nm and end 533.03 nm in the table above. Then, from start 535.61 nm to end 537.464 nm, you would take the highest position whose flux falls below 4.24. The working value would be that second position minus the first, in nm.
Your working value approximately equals 5.42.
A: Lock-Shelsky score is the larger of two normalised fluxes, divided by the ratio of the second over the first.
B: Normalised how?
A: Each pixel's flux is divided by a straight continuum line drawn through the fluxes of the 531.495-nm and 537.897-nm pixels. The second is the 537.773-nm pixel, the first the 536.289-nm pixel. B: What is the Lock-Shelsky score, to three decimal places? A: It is 0.978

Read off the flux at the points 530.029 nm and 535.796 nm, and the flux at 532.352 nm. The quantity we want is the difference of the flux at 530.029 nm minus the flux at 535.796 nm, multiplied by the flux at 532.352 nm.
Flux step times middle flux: -1.3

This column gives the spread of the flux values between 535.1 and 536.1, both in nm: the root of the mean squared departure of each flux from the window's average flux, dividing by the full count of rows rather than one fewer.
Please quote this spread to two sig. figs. 0.10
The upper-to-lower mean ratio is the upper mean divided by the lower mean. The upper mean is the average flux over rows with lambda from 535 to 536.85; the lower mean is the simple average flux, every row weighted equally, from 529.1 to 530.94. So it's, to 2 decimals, 1.05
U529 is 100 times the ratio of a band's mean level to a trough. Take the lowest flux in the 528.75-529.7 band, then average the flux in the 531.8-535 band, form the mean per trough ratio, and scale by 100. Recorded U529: 100.4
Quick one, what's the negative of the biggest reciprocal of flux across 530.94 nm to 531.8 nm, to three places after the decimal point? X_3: -0.231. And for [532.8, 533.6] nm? -0.251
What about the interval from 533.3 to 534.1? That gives -0.238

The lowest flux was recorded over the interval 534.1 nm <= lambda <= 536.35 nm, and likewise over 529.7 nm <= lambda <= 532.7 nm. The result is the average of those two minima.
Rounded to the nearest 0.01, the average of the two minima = 4.12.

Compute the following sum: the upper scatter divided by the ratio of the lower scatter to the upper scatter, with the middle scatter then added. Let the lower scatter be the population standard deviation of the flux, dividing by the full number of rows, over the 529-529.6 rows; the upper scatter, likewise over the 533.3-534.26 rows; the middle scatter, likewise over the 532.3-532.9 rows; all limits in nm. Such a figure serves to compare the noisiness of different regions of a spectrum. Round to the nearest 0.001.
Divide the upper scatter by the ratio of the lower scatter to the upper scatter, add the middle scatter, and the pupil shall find 0.128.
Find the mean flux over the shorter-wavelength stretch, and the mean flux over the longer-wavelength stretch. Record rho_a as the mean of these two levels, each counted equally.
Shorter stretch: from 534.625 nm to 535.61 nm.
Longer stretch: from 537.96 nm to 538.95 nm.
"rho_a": 4.44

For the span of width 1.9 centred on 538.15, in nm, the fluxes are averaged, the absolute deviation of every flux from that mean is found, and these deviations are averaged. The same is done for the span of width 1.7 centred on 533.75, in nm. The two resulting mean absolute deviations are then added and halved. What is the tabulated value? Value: 0.074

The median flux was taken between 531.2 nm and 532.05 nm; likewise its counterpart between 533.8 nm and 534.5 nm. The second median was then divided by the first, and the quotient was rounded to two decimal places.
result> 0.99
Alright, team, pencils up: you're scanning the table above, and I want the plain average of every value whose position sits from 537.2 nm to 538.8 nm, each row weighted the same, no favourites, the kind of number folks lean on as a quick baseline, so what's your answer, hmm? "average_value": 4.32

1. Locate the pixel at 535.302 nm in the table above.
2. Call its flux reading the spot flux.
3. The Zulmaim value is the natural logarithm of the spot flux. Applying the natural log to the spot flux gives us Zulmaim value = 1.54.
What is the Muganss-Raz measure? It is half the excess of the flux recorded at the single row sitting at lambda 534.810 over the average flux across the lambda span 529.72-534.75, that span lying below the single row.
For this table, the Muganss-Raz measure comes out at 0.11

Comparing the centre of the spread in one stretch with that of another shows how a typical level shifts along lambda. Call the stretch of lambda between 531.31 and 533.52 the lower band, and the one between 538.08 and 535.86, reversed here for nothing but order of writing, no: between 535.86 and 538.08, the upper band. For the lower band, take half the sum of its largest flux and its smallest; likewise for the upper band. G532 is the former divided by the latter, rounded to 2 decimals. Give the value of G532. 0.97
